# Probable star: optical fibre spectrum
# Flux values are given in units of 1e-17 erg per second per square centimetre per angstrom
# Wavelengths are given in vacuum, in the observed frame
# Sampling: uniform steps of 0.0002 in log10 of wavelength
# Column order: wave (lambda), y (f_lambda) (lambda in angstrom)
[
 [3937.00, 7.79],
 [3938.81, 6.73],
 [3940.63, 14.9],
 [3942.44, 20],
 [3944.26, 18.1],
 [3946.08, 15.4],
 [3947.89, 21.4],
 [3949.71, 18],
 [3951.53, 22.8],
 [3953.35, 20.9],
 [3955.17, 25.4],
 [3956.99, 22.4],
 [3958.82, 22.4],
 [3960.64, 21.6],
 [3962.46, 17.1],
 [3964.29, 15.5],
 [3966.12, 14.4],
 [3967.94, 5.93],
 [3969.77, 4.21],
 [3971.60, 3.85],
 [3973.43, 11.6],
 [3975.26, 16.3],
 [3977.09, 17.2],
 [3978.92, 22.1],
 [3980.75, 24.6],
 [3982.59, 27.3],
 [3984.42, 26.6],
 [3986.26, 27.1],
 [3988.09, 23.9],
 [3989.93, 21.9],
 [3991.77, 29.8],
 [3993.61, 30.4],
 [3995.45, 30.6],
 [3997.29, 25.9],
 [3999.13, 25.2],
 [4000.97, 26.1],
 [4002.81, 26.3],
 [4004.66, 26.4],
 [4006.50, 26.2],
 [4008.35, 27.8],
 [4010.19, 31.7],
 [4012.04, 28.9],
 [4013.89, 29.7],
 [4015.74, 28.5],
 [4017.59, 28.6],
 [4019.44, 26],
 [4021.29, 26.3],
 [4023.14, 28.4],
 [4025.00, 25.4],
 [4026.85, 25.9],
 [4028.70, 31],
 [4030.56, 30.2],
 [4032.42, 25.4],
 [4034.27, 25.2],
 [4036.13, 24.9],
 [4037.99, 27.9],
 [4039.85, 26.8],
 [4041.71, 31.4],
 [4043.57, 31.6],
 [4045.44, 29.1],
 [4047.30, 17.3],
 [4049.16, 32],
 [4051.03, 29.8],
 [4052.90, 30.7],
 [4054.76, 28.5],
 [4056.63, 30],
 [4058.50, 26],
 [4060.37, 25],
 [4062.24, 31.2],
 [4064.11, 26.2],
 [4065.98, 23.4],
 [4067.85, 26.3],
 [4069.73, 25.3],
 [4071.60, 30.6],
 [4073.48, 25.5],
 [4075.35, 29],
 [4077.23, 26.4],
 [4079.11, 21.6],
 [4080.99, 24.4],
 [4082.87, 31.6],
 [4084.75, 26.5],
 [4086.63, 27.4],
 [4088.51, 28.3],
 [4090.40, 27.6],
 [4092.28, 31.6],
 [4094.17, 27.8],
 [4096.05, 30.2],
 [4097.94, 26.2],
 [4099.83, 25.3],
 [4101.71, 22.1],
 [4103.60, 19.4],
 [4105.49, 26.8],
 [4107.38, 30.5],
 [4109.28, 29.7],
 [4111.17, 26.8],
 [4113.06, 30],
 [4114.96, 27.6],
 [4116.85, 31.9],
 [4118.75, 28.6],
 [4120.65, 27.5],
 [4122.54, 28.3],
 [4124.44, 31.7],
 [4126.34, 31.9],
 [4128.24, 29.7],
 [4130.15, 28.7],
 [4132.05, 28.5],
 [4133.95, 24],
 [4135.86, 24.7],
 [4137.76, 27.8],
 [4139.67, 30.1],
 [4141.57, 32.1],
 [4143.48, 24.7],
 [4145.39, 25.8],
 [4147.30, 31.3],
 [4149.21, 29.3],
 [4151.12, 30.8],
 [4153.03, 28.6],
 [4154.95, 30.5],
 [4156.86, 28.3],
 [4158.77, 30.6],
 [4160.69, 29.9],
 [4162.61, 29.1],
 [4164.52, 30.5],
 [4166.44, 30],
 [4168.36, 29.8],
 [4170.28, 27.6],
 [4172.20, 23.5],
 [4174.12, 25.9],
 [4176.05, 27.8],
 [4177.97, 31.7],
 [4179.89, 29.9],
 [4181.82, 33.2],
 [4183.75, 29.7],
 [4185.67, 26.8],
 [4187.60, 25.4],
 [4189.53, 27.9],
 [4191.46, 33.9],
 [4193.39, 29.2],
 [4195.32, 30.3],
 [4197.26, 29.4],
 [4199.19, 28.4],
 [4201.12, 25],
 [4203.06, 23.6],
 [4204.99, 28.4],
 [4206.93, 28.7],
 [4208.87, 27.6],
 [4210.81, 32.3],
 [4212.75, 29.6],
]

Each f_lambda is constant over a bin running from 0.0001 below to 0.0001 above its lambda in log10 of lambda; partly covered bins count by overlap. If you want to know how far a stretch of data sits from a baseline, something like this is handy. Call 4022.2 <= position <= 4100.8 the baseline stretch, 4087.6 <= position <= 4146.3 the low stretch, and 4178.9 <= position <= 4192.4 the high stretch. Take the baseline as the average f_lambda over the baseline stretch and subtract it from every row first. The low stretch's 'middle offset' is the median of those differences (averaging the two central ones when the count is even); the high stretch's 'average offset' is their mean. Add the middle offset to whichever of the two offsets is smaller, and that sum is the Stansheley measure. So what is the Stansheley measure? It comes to 1.6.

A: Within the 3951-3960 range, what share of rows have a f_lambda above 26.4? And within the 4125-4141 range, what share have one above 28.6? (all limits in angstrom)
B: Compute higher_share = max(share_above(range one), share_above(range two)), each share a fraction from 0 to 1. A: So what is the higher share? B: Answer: 0.5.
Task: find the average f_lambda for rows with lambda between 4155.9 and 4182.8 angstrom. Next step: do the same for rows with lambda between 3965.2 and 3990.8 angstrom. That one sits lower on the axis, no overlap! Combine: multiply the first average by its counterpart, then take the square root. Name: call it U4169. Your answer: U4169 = 22.7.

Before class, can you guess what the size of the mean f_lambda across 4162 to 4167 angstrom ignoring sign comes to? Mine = 29.9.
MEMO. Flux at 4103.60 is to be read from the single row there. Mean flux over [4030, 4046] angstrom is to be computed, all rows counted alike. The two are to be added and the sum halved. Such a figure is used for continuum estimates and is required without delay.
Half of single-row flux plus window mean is 23.7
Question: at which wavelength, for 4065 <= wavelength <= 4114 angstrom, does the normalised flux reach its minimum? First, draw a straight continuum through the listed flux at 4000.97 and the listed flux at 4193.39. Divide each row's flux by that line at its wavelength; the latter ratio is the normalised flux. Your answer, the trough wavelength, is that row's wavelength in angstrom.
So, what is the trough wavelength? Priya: 4103.60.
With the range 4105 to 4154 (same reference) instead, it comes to 4133.95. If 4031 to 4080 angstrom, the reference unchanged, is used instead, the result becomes 4047.30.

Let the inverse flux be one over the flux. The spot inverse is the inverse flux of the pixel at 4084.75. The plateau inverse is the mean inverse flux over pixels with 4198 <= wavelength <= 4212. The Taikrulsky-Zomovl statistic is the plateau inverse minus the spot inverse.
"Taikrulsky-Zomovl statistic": -0.001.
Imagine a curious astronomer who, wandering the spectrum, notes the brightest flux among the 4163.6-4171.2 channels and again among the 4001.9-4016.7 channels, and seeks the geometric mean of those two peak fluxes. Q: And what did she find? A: 31.1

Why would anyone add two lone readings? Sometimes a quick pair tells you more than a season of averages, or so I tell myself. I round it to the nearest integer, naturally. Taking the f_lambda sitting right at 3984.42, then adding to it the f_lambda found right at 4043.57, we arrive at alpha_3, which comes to 58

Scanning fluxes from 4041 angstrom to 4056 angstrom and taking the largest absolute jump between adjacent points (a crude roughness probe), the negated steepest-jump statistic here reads -14.7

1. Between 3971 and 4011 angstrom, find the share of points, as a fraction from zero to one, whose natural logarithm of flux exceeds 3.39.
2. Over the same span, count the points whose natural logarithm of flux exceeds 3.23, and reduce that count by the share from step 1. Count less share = 13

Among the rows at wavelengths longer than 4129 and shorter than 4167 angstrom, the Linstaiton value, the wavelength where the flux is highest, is 4141.57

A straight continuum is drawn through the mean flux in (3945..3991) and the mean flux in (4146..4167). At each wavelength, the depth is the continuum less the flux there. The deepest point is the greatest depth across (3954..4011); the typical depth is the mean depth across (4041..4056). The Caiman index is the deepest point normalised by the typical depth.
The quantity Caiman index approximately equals -3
